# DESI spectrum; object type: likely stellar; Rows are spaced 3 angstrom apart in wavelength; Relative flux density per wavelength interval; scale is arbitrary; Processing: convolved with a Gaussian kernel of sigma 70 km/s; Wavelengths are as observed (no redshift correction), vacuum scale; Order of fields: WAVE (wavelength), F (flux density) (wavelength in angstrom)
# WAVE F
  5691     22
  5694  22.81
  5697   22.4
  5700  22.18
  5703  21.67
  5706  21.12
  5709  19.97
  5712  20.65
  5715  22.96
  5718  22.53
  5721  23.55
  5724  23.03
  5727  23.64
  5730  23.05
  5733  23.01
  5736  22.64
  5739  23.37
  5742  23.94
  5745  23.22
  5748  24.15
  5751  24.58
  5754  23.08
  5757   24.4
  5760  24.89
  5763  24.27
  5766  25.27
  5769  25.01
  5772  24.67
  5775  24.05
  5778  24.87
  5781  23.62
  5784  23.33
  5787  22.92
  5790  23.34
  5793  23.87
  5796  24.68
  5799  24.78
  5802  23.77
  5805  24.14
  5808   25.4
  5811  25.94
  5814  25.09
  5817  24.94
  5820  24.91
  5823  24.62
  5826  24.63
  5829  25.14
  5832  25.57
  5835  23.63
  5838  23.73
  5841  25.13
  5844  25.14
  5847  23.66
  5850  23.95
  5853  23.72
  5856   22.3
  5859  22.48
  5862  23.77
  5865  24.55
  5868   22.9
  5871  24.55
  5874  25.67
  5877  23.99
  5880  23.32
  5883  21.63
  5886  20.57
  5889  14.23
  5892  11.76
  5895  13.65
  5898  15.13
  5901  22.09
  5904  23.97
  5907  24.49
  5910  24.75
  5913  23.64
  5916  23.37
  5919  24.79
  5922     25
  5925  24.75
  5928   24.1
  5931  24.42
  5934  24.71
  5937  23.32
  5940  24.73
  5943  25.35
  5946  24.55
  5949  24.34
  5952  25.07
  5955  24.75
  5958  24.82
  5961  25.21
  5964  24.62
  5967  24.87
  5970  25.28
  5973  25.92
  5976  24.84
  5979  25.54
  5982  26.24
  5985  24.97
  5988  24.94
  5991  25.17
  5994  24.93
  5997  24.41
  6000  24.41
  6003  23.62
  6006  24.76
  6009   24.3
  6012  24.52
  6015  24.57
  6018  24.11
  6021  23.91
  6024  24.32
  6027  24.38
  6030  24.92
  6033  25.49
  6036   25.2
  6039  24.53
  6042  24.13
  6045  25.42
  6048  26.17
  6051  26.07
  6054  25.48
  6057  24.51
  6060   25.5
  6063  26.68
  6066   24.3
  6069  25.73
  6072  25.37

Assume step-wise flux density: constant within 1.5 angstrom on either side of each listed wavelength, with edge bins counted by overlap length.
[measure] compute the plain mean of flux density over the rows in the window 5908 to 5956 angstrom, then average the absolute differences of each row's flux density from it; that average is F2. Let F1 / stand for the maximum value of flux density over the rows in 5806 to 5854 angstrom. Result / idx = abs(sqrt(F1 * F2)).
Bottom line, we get 3.5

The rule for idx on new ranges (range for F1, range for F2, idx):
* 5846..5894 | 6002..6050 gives 3.6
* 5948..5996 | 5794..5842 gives 3.7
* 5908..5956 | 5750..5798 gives 4.0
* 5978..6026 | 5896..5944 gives 5.9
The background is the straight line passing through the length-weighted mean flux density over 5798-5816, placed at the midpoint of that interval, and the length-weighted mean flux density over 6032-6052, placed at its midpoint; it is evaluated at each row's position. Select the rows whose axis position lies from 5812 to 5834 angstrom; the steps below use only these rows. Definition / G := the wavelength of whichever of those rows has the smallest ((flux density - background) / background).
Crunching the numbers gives 5823 angstrom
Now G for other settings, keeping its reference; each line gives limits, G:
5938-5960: 5949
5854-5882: 5856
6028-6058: 6042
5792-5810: 5802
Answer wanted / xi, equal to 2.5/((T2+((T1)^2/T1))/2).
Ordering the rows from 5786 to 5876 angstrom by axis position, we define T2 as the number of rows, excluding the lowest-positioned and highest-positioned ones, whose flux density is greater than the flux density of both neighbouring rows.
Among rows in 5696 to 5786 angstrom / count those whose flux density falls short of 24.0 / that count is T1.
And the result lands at 0.19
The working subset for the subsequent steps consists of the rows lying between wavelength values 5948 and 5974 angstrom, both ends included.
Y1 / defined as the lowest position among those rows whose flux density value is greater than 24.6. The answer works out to 5952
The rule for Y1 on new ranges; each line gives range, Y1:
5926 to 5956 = 5934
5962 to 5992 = 5964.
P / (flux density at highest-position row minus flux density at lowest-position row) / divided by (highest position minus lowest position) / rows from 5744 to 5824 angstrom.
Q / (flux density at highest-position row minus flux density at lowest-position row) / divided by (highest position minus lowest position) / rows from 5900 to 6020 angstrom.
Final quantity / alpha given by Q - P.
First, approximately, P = 0.018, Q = 0.017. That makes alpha 0.00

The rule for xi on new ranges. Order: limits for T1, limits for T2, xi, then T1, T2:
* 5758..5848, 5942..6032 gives 0.31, 9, 7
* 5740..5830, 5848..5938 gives 0.36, 9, 5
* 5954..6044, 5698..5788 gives 0.50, 2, 8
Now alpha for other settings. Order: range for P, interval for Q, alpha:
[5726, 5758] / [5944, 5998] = -0.03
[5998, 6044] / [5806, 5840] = -0.05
